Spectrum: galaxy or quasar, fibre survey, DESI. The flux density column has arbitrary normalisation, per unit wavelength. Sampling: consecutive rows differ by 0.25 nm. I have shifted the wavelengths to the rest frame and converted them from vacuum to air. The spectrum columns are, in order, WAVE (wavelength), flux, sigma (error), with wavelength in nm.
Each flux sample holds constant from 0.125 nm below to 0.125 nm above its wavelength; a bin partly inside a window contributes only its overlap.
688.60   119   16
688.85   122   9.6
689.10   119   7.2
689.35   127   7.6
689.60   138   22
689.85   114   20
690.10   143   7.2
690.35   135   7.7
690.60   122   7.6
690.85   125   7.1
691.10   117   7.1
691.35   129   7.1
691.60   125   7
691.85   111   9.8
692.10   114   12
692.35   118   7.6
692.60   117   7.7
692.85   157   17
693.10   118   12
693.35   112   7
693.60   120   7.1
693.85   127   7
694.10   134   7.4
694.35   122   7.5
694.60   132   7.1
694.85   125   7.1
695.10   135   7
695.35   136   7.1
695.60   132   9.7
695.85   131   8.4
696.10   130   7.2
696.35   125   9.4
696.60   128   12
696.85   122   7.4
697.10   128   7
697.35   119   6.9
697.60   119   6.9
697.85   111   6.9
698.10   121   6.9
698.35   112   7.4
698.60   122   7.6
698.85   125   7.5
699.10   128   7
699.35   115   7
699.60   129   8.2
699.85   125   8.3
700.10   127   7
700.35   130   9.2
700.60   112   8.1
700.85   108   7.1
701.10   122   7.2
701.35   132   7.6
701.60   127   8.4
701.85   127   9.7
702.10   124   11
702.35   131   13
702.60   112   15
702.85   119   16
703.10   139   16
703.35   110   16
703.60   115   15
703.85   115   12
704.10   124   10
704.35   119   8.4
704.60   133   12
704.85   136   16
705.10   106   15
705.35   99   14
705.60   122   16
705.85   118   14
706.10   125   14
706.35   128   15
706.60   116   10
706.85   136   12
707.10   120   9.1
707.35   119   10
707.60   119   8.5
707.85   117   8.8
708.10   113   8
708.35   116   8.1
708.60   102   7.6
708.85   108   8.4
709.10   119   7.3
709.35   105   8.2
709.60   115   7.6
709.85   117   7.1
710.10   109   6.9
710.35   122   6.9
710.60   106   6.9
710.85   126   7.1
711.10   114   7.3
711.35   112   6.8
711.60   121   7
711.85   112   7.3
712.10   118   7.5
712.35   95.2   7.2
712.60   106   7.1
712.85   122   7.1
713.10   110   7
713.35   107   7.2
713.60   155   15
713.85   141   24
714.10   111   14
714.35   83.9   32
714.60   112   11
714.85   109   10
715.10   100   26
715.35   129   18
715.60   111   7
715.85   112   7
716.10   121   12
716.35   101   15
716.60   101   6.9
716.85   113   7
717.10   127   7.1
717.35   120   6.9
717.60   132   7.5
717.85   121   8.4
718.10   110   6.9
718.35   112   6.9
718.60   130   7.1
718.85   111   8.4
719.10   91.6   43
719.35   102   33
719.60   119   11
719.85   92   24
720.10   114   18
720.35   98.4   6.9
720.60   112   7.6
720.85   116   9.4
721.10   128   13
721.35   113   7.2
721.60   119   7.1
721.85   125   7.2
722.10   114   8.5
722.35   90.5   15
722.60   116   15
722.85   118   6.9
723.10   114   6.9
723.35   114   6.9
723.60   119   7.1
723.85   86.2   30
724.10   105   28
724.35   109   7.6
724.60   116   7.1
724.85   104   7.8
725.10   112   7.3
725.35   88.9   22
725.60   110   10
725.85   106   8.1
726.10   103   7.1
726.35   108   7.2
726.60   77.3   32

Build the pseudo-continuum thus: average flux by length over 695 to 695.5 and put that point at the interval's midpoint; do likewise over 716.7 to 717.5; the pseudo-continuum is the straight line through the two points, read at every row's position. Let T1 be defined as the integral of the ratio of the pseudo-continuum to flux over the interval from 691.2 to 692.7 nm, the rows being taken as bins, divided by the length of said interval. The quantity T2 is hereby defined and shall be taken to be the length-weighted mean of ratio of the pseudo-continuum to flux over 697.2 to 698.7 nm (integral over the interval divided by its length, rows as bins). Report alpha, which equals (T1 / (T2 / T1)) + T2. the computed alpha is 2.32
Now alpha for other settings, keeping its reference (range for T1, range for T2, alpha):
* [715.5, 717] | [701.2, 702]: 2.20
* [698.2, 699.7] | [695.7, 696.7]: 2.19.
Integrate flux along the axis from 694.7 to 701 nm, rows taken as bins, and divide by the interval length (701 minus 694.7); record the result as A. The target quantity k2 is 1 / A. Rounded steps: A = 124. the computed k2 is 0.0081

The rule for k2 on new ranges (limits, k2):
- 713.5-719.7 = 0.0087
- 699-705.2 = 0.0082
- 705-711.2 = 0.0086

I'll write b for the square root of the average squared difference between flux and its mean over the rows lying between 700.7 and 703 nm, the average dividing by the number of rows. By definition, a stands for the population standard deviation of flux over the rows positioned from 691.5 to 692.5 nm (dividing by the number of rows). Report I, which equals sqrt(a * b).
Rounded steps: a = 5.2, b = 7.7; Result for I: 6.4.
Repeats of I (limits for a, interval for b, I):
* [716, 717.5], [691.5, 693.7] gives 11.5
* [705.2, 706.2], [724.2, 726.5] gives 8.6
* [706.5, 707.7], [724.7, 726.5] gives 7.1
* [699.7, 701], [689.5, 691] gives 9.4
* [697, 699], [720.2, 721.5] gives 7.2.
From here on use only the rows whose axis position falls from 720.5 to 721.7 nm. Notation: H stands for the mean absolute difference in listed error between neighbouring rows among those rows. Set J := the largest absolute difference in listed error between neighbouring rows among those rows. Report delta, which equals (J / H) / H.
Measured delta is 0.7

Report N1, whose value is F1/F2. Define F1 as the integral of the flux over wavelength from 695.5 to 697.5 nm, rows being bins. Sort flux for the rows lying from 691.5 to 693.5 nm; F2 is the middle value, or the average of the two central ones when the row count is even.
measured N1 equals 2.16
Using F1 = 253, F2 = 117.5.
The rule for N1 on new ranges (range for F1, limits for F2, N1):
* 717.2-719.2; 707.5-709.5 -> 2.03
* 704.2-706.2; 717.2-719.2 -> 2.06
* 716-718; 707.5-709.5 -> 2.04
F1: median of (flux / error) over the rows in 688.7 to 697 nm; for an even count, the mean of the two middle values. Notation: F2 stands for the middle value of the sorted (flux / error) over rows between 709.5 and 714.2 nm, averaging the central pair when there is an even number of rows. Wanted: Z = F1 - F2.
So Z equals 0.9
